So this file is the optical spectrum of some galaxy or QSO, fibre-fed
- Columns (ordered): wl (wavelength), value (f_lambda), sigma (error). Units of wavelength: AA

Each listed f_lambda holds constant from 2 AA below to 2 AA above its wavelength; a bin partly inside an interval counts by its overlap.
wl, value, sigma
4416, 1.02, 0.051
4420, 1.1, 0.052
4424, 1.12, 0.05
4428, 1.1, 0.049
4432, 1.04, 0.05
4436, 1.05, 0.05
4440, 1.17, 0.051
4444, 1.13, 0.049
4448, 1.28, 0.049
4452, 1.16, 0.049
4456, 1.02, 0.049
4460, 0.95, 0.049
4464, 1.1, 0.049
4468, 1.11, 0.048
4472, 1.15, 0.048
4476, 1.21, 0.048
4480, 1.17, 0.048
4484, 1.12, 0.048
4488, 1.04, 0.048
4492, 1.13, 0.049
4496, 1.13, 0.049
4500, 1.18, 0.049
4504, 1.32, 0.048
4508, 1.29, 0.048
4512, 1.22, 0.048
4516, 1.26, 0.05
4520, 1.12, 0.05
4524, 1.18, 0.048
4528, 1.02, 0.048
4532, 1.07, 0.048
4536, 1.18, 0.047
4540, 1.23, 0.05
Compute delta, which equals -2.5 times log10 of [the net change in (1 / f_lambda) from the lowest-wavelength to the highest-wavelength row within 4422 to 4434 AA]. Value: 2.9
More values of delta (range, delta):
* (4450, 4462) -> 1.8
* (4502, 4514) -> 3.0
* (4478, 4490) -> 2.4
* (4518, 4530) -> 2.6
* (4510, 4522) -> 2.8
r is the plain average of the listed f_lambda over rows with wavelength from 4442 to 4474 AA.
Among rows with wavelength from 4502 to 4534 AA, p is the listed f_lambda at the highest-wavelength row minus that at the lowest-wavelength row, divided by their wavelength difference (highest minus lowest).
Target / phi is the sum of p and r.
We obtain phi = 1.10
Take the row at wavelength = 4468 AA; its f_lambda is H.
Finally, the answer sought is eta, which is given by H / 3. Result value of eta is 0.370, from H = 1.11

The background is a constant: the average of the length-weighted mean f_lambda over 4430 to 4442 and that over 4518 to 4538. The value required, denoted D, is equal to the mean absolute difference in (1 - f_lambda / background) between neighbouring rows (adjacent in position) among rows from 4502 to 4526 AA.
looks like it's 0.062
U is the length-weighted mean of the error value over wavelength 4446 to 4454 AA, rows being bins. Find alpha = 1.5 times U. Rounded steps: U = 0.0490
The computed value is 0.0735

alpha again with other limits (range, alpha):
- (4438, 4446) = 0.0750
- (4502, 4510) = 0.0720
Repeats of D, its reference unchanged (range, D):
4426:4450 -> 0.069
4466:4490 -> 0.049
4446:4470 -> 0.089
